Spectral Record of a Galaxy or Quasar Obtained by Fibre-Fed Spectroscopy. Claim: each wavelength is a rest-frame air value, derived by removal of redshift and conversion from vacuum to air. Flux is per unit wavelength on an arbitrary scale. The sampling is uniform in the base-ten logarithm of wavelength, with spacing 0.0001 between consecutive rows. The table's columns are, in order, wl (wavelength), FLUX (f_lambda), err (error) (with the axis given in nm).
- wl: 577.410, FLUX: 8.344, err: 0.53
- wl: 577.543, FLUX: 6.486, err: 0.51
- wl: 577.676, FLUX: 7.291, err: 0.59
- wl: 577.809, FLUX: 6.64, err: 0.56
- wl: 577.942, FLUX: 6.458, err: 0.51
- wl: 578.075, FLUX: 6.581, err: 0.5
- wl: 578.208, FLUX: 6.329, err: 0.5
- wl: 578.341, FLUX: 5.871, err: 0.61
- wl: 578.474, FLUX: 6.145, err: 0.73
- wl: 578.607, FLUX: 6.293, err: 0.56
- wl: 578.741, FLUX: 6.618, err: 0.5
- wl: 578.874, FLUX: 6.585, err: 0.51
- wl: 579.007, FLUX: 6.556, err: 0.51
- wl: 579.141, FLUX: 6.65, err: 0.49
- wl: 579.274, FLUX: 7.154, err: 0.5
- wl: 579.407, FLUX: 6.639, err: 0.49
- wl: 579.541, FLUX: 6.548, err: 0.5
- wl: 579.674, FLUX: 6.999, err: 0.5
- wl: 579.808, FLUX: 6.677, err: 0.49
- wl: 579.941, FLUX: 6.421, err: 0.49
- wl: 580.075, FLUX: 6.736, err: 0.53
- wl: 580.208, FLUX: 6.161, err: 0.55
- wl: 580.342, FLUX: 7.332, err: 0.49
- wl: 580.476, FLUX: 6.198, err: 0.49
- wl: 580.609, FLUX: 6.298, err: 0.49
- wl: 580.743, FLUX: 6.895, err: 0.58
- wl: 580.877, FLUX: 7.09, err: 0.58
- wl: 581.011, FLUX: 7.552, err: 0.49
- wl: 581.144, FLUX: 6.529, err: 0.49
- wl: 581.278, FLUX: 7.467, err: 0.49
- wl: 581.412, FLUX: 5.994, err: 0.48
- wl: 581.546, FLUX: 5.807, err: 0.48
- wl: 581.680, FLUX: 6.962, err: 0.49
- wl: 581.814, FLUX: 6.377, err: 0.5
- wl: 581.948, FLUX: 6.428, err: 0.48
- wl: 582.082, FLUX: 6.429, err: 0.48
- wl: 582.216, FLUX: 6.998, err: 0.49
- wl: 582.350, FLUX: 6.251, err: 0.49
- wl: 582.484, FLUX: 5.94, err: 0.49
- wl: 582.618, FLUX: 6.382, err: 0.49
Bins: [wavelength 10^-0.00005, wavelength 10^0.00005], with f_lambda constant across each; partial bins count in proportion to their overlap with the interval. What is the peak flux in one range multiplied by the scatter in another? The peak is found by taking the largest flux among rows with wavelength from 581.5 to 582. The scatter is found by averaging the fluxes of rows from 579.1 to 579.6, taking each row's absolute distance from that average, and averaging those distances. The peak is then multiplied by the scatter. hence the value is 1.4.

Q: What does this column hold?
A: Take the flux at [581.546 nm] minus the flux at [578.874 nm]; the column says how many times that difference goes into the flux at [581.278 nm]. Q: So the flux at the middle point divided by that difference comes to -10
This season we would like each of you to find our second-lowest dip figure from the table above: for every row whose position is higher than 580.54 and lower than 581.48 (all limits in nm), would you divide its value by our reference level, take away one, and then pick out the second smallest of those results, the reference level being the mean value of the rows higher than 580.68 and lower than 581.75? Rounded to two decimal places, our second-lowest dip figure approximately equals -0.07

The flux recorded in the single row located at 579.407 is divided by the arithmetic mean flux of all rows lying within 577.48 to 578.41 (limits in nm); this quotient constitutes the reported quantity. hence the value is 1.02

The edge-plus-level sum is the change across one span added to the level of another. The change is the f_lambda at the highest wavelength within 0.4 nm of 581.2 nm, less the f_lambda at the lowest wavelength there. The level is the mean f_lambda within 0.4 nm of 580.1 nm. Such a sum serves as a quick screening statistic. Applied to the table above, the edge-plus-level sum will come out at 5.3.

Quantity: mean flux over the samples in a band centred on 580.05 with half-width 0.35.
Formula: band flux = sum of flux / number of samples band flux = 6.67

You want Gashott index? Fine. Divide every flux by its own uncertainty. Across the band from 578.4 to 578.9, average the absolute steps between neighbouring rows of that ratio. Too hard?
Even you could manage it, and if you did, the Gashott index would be 1.7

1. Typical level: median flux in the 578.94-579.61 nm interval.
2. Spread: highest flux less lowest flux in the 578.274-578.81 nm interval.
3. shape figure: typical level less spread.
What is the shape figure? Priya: 5.89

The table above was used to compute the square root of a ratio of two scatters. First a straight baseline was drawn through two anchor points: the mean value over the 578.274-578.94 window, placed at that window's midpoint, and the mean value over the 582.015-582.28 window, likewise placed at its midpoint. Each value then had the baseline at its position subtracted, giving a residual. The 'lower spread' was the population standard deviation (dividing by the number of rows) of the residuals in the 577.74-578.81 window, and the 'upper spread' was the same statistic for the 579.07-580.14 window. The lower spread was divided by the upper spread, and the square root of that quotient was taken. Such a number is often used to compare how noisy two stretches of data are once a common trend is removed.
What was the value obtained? 1.05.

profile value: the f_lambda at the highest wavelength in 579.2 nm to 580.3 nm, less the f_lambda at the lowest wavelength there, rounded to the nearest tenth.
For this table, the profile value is -1.0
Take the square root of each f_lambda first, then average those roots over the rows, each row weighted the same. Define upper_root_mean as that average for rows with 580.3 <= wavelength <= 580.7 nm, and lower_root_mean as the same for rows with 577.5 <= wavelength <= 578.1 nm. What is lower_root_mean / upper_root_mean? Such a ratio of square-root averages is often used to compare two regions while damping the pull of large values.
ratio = 1.01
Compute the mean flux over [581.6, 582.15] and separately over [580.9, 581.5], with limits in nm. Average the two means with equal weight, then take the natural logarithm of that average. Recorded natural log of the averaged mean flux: 1.90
